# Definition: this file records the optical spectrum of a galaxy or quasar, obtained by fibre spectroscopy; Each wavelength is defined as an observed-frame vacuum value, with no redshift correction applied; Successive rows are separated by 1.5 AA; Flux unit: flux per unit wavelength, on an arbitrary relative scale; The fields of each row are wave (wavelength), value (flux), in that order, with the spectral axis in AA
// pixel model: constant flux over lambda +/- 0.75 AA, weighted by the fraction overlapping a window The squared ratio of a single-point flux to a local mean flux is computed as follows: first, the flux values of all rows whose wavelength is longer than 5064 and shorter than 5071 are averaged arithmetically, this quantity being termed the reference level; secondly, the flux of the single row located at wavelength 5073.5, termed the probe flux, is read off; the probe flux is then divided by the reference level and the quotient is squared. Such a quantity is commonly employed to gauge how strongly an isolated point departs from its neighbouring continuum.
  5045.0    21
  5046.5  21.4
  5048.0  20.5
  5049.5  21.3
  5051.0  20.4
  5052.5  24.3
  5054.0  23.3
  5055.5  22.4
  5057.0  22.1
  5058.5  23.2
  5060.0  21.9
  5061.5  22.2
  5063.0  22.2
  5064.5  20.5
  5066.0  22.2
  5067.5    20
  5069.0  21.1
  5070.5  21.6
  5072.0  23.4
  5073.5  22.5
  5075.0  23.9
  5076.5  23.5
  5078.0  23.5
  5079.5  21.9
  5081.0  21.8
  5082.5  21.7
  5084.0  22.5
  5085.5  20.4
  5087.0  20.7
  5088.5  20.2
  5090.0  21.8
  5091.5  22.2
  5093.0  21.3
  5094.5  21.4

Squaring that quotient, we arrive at 1.14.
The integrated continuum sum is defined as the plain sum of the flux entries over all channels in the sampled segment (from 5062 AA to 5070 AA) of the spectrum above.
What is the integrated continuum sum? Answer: 106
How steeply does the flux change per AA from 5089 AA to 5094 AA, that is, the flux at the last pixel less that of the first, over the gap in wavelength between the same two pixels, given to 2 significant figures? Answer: -0.17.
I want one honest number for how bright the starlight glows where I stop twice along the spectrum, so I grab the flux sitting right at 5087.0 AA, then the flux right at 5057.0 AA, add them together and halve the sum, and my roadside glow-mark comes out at 21.4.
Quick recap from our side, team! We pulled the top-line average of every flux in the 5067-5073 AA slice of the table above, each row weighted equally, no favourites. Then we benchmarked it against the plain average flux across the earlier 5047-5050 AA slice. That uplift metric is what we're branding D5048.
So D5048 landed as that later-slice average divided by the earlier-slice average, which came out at 1.03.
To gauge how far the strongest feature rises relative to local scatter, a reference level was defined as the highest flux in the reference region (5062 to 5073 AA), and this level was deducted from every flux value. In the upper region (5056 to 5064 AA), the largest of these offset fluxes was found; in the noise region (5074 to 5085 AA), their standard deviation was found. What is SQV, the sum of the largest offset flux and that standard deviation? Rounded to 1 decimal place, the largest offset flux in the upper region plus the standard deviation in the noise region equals 0.7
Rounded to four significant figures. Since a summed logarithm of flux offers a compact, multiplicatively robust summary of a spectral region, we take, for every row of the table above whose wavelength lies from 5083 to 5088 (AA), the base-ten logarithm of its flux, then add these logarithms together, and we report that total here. 3.978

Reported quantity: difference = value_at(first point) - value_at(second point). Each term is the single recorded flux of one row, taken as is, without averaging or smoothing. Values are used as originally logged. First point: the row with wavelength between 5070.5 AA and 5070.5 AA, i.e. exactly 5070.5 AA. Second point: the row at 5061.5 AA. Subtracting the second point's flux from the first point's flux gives -0.60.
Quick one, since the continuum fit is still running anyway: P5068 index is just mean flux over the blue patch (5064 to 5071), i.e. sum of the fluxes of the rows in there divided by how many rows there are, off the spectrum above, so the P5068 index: 21.1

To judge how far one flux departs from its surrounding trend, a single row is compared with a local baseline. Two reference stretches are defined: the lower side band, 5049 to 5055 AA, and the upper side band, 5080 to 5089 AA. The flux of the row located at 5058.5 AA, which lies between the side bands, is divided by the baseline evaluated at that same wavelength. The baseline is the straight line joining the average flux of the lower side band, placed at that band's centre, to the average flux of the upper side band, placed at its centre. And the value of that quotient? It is 1.05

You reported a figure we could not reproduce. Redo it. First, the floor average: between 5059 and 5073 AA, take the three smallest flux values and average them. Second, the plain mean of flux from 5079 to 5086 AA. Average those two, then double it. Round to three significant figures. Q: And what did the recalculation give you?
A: 42.2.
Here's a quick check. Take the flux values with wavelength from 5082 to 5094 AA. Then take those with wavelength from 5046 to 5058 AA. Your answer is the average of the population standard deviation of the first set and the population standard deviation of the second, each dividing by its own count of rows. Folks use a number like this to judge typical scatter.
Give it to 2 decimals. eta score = 1.03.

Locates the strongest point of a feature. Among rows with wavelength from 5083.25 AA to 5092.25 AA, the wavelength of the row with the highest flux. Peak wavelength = 5084.0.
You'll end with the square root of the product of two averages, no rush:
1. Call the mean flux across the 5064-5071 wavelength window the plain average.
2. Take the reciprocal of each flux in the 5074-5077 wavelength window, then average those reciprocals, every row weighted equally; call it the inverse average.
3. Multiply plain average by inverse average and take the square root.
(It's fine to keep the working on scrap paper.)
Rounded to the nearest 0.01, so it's 0.94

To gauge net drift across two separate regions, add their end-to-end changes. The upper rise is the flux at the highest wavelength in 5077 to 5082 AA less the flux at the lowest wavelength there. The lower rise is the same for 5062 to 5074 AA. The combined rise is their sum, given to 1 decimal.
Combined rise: -1.4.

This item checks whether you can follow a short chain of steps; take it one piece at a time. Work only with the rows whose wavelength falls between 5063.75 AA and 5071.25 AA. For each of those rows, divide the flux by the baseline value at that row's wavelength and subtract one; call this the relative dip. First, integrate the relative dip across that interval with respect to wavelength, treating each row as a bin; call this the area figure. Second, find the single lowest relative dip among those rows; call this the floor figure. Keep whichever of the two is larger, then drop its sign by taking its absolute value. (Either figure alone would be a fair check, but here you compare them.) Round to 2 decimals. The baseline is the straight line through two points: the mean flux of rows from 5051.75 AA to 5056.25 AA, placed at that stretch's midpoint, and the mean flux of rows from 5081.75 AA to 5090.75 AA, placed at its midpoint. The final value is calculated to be 0.11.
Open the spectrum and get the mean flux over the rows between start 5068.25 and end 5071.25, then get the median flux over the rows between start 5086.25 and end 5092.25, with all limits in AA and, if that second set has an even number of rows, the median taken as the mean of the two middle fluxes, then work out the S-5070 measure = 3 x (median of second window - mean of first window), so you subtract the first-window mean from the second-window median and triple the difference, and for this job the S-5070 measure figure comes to 0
